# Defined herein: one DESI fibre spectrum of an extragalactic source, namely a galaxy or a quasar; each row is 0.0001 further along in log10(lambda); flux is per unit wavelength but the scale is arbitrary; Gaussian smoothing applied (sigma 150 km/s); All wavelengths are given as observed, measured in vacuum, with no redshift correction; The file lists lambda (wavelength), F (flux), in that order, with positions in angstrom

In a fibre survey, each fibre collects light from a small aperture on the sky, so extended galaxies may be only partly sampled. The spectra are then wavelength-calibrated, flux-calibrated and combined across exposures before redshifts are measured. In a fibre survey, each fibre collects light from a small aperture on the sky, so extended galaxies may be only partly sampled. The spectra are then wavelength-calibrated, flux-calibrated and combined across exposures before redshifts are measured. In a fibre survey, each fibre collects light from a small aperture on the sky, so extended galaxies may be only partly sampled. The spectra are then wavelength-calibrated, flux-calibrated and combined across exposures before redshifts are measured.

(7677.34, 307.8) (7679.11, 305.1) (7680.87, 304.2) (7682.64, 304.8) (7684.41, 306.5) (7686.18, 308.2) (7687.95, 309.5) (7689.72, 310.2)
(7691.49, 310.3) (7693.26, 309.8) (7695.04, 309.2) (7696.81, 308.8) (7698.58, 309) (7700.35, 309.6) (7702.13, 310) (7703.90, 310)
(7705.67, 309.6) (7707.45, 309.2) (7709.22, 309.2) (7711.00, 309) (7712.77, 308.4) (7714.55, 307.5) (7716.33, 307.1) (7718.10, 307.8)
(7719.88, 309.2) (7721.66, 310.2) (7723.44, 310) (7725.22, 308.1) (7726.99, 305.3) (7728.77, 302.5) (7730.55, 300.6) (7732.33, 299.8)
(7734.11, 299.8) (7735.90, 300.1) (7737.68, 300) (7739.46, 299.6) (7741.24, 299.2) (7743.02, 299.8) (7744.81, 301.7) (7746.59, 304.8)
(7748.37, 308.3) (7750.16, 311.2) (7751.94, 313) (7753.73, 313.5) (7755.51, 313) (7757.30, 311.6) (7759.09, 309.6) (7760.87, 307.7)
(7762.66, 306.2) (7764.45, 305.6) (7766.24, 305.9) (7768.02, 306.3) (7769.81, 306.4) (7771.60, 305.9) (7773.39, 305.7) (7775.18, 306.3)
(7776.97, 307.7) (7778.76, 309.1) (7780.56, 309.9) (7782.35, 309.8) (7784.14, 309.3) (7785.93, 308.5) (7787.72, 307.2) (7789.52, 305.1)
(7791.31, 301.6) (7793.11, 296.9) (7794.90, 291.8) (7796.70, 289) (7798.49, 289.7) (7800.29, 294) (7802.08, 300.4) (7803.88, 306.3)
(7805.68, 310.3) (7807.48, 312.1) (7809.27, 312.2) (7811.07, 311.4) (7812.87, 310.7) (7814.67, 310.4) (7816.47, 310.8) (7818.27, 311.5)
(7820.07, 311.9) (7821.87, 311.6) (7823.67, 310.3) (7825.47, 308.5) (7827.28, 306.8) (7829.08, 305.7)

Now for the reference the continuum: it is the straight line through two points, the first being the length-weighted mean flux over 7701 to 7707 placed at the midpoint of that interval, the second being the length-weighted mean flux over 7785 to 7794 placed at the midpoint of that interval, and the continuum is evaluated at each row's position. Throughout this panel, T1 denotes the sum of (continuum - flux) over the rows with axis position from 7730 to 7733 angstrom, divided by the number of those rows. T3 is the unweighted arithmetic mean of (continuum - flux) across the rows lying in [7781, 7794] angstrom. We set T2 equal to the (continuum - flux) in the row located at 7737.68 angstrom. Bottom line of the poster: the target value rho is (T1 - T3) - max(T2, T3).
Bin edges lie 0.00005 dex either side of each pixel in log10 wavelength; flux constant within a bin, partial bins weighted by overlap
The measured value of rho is 2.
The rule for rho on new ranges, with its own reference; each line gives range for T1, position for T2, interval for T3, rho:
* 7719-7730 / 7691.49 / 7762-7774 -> 1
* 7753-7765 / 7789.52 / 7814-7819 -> 7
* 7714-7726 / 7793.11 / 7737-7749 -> -12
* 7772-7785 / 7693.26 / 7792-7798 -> -25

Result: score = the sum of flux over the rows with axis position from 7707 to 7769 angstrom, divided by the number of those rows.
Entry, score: 306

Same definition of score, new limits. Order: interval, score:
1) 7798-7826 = 308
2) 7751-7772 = 309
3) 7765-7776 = 306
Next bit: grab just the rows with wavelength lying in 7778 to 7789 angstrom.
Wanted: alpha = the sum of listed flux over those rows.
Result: 1854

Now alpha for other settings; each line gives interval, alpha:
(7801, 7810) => 1541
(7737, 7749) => 2113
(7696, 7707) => 1857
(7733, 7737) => 600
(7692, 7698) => 928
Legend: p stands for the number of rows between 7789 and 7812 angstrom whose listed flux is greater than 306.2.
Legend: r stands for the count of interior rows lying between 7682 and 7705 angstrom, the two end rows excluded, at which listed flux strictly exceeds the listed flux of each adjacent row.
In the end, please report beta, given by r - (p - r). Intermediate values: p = 5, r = 1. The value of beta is -3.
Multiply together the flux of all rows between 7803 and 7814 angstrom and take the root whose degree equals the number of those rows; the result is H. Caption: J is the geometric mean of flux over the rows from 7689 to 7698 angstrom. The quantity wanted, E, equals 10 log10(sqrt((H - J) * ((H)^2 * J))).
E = 37.0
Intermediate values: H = 310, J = 310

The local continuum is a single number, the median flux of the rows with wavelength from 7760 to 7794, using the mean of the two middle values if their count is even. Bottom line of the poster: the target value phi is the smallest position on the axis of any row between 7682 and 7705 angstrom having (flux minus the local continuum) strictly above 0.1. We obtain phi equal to 7684.41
